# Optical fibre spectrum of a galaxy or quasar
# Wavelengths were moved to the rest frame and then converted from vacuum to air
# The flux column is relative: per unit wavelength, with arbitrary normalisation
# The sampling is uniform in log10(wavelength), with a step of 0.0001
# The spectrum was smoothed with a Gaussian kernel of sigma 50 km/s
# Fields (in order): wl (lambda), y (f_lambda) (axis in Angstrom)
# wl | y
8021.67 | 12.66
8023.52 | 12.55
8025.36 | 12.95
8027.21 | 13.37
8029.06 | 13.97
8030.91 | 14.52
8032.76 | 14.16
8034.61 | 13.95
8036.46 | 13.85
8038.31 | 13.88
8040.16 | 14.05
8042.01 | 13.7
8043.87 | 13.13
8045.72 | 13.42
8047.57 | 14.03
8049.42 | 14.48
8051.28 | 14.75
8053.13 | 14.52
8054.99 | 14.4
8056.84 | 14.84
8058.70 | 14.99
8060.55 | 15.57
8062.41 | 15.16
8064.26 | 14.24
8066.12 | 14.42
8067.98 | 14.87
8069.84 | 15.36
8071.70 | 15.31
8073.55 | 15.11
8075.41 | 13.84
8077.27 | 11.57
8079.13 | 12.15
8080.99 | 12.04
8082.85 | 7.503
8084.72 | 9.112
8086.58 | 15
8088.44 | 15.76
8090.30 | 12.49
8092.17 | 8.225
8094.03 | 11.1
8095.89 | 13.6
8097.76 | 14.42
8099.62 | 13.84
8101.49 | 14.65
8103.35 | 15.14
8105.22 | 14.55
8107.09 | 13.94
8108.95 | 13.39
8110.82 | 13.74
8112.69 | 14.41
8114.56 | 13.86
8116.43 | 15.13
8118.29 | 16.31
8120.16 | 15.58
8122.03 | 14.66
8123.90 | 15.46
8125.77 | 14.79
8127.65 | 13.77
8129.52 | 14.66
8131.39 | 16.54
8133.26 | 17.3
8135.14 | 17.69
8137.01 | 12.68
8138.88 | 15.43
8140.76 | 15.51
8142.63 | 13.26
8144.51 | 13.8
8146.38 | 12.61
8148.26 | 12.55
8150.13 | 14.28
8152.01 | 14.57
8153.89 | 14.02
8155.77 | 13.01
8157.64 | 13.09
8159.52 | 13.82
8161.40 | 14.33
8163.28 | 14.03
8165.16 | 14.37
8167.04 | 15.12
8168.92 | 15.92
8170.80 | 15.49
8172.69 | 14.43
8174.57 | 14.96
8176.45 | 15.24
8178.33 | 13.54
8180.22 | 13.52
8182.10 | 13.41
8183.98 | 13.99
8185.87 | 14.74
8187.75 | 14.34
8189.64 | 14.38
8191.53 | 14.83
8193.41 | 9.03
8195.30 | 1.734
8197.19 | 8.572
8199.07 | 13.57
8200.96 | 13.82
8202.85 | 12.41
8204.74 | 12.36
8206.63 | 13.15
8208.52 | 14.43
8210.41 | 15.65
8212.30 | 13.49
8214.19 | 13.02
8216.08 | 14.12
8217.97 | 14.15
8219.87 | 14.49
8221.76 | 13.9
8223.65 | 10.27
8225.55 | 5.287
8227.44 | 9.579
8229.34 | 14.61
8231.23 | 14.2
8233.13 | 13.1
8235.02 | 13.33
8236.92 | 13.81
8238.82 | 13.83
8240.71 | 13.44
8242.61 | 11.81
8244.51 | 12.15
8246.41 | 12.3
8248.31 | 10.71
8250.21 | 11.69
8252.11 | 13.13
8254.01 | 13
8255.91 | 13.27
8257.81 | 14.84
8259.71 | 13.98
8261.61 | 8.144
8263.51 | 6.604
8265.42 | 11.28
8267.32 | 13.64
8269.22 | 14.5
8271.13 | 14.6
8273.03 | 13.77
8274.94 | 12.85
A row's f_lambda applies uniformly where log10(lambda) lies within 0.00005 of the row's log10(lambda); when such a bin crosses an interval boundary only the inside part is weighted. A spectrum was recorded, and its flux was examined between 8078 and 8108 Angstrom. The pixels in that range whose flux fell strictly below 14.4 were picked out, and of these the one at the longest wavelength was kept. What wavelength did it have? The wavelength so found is 8107.09 Angstrom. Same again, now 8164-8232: 8231.23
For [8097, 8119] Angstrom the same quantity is 8114.56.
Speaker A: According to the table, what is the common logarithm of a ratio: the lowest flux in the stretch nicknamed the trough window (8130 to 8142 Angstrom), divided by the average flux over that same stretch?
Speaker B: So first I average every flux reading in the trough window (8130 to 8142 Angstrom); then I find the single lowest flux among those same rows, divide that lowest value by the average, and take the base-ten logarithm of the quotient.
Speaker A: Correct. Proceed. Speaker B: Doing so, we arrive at -0.1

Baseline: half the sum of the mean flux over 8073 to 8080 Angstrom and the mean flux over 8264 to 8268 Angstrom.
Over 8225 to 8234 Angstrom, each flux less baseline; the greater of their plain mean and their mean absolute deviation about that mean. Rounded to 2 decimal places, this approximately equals 3.14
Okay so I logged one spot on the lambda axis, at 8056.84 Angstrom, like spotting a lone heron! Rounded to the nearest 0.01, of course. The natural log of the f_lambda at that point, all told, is 2.70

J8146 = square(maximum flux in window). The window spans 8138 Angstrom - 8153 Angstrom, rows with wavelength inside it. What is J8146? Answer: 241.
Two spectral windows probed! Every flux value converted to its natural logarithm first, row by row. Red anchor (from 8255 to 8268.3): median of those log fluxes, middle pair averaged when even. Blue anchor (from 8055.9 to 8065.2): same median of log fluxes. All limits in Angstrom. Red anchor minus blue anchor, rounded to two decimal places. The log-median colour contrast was -0.12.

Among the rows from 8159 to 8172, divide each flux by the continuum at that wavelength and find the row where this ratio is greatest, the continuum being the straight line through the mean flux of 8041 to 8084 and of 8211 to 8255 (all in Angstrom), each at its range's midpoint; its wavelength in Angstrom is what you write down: 8168.92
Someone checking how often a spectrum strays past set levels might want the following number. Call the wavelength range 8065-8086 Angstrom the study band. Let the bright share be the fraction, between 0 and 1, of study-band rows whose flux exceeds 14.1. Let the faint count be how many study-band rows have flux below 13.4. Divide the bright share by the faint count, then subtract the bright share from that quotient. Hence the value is -0.4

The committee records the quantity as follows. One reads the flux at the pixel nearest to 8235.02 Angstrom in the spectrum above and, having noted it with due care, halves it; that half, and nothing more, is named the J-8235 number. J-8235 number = 6.7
